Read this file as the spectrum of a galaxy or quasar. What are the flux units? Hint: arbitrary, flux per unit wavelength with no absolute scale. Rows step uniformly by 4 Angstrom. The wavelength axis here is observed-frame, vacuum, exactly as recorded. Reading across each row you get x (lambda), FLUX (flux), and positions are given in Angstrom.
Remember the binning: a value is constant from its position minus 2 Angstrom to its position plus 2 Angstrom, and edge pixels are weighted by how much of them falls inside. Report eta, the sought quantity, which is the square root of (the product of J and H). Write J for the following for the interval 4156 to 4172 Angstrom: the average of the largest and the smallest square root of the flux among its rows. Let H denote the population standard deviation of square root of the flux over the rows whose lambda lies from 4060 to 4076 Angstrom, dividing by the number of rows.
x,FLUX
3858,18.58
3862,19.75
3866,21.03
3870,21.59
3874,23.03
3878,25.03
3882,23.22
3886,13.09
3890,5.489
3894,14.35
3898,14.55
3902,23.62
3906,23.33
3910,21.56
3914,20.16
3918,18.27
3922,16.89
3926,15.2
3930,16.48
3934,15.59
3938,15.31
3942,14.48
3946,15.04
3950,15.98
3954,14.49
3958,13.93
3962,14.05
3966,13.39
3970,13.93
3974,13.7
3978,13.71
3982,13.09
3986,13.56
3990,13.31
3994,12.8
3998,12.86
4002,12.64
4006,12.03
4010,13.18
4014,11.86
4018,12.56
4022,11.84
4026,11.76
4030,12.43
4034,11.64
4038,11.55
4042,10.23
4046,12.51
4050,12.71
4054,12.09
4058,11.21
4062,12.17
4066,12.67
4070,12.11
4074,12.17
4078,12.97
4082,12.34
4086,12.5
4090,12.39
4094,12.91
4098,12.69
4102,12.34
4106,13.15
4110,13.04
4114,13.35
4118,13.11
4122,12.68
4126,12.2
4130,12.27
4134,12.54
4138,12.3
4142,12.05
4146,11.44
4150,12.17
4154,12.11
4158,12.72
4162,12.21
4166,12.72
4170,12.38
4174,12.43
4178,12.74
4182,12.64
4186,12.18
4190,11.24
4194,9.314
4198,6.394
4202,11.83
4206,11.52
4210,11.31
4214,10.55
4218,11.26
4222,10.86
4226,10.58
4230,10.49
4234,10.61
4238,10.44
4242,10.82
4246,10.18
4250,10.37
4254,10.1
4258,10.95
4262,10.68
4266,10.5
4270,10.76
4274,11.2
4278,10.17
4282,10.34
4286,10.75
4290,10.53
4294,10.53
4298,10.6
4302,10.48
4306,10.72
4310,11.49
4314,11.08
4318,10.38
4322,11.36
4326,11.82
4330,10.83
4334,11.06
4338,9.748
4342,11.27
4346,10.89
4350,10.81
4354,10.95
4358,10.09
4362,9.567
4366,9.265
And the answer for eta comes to 0.34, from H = 0.032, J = 3.53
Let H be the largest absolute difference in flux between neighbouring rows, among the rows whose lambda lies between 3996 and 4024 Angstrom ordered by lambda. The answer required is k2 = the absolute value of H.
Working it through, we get 1.3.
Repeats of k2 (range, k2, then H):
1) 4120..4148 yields 0.6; 0.61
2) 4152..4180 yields 0.6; 0.61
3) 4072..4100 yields 0.8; 0.80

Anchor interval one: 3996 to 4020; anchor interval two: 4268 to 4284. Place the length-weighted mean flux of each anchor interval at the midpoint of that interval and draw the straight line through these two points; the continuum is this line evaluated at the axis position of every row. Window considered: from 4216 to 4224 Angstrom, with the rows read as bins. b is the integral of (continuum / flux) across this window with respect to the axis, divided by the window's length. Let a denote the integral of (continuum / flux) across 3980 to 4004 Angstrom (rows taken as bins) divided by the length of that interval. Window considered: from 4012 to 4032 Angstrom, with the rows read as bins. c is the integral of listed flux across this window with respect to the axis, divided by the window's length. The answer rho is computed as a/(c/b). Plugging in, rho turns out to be 0.080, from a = 0.97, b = 1.00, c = 12.1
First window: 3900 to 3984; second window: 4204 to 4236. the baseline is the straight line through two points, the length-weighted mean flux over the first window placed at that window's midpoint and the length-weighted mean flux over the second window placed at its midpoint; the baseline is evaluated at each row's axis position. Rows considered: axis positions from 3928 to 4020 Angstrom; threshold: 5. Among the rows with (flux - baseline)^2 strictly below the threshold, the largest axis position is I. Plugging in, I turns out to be 4010 Angstrom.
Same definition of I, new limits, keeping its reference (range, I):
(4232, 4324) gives 4318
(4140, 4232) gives 4230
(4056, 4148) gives 4146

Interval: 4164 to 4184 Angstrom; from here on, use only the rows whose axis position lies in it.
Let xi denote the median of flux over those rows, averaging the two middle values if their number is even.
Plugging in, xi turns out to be 12.6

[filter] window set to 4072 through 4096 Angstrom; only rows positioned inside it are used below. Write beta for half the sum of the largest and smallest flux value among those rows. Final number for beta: 12.6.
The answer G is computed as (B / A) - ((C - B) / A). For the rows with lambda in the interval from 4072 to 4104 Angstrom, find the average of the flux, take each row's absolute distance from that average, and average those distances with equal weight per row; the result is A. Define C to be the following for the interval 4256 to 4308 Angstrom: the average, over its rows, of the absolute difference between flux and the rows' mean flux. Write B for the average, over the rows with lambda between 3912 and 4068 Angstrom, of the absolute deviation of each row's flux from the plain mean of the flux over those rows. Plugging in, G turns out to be 11.8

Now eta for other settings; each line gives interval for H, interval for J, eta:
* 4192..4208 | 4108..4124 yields 1.15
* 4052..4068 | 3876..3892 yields 0.53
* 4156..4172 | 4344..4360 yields 0.32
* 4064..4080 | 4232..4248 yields 0.40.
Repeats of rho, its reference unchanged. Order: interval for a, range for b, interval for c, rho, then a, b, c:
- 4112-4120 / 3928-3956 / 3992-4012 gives 0.059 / 0.89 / 0.85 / 12.7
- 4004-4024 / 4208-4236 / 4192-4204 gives 0.113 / 1.02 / 1.02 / 9.2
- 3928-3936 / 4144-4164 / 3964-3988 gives 0.057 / 0.82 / 0.95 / 13.6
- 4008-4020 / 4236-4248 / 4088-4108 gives 0.081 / 1.00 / 1.04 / 12.7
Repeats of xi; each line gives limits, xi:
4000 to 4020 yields 12.6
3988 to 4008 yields 12.8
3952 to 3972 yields 13.9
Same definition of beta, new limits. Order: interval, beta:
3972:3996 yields 13.3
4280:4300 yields 10.5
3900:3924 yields 20.3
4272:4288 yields 10.7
